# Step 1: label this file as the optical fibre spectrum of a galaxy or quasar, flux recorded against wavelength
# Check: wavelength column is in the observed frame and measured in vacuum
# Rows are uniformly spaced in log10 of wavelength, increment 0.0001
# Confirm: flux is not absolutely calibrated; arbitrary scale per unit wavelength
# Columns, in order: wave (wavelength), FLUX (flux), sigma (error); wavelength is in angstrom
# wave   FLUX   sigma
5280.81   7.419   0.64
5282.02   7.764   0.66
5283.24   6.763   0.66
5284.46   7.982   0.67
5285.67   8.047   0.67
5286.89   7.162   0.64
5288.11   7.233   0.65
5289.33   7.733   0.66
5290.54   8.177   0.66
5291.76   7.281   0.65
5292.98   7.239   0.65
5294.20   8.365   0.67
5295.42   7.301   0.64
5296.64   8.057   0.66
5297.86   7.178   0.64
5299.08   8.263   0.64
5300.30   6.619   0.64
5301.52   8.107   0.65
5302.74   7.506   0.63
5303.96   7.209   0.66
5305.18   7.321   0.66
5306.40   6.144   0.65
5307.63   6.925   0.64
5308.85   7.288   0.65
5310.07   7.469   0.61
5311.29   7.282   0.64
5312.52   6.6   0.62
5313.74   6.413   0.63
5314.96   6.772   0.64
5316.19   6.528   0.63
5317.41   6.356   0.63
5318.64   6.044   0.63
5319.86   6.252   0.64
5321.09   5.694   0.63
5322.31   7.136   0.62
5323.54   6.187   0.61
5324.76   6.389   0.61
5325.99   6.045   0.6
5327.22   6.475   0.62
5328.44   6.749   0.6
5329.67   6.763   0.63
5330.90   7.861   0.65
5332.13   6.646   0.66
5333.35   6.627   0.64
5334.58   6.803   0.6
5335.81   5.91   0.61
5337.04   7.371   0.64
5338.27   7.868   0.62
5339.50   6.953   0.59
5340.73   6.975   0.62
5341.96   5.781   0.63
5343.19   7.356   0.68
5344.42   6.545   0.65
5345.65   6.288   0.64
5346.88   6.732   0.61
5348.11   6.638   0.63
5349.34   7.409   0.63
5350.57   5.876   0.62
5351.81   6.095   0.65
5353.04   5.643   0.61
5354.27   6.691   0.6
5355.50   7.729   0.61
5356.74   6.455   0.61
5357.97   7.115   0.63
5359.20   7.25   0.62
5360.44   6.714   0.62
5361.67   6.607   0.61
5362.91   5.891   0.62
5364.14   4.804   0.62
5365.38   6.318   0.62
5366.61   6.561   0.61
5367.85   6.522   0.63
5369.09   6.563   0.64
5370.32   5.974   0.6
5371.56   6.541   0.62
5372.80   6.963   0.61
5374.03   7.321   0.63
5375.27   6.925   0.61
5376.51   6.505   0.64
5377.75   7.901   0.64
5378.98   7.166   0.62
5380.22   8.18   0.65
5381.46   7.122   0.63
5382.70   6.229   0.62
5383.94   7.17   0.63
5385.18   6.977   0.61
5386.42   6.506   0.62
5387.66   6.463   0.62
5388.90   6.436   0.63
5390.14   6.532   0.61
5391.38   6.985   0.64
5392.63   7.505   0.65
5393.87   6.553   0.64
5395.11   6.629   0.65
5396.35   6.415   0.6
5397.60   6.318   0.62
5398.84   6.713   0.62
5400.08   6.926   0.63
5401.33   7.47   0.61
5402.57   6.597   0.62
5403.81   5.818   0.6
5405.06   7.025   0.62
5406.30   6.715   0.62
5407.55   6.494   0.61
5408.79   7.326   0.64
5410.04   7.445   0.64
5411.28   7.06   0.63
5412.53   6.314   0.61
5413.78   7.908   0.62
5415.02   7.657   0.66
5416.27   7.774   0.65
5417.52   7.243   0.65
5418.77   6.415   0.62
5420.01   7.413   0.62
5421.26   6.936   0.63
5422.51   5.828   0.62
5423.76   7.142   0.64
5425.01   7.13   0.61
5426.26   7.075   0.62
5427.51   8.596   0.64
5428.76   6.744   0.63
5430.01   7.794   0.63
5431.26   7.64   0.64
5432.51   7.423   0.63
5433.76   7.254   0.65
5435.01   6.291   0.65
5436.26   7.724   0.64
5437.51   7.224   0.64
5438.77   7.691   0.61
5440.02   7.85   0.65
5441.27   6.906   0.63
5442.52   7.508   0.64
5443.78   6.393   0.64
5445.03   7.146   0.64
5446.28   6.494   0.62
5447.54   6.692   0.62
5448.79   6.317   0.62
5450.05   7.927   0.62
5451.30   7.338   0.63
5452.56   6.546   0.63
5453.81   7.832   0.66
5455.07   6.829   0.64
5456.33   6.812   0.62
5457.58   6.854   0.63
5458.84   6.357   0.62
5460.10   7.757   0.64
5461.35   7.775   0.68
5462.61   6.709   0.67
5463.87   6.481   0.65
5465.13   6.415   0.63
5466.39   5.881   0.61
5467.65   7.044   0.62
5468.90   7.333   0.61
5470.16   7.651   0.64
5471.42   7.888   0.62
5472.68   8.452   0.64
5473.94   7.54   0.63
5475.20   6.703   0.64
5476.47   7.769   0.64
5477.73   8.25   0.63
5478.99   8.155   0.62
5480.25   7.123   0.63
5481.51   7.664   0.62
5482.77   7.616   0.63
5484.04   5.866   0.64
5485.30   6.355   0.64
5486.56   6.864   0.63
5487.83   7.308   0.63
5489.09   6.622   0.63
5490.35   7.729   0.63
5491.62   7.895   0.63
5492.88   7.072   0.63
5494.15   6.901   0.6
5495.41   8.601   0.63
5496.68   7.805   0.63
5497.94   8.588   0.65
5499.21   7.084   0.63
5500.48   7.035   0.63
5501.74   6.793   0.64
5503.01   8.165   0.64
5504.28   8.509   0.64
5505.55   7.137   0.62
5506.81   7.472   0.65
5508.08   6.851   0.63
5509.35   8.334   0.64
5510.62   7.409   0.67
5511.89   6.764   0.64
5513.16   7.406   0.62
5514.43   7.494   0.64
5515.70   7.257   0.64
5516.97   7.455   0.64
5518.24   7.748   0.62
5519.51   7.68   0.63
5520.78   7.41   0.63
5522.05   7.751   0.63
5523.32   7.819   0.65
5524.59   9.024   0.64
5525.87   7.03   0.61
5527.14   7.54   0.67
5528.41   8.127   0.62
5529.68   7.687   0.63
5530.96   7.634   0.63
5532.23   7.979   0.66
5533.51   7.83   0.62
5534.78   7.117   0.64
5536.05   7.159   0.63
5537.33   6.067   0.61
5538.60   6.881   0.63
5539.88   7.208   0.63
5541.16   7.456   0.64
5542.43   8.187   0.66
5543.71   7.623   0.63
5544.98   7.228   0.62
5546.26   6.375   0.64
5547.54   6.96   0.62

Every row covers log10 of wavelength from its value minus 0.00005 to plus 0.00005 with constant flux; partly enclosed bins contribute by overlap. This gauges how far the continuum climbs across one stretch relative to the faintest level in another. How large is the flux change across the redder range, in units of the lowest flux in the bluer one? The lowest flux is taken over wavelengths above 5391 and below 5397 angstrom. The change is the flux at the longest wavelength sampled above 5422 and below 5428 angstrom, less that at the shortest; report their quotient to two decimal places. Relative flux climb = 0.43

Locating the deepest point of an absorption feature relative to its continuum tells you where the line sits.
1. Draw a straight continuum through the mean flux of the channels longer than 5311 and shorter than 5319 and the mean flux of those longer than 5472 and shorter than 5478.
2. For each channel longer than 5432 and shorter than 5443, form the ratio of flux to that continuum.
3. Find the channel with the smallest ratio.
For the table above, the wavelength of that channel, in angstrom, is 5435.01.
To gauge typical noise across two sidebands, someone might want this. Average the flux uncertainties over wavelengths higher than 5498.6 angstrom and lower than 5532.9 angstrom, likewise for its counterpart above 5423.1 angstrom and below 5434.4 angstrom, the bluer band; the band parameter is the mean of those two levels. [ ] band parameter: 0.6344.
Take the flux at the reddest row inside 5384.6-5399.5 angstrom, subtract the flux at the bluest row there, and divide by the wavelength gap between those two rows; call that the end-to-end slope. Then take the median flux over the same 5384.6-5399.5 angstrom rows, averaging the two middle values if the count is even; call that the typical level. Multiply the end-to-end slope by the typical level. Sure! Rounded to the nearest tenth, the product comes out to -0.1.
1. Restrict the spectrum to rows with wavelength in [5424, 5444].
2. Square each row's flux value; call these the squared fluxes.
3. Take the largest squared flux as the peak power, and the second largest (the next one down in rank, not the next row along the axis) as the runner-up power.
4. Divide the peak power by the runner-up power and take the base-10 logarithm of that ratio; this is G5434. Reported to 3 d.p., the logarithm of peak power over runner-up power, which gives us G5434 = 0.079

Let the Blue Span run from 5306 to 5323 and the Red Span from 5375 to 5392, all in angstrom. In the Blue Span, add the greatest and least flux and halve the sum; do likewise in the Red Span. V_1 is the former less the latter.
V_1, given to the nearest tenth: -0.6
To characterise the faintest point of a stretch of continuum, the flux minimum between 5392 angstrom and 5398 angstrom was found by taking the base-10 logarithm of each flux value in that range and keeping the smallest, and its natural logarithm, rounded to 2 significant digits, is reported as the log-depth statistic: -0.22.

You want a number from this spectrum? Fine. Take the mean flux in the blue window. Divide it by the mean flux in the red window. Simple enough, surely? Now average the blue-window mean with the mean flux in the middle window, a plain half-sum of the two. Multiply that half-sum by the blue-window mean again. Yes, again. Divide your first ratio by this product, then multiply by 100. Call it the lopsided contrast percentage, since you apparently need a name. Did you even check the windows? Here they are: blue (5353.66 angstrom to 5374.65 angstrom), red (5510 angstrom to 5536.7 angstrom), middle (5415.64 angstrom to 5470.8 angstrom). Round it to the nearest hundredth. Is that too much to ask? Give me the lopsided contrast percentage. 1.93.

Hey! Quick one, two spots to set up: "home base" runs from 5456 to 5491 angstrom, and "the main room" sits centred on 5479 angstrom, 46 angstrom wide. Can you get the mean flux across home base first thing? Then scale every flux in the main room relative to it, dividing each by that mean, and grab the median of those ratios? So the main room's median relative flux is 0.99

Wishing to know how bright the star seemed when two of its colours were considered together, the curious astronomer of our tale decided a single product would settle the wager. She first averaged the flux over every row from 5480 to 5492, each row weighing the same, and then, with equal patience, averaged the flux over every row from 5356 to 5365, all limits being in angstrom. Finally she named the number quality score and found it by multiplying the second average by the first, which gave 45.5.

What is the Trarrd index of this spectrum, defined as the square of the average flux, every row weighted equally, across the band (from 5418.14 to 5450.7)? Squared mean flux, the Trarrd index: 51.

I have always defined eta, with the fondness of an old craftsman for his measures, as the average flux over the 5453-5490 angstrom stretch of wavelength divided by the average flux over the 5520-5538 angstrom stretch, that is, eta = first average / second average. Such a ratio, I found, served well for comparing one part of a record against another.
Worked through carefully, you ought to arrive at 0.95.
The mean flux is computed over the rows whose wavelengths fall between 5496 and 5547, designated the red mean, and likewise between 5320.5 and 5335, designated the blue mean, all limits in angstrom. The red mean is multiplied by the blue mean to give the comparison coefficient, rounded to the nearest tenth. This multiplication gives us 49.6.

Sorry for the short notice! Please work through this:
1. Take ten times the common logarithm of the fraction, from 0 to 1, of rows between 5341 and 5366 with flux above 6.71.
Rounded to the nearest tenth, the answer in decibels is -4.6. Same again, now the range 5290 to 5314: -1.0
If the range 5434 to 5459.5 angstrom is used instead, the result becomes -1.9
